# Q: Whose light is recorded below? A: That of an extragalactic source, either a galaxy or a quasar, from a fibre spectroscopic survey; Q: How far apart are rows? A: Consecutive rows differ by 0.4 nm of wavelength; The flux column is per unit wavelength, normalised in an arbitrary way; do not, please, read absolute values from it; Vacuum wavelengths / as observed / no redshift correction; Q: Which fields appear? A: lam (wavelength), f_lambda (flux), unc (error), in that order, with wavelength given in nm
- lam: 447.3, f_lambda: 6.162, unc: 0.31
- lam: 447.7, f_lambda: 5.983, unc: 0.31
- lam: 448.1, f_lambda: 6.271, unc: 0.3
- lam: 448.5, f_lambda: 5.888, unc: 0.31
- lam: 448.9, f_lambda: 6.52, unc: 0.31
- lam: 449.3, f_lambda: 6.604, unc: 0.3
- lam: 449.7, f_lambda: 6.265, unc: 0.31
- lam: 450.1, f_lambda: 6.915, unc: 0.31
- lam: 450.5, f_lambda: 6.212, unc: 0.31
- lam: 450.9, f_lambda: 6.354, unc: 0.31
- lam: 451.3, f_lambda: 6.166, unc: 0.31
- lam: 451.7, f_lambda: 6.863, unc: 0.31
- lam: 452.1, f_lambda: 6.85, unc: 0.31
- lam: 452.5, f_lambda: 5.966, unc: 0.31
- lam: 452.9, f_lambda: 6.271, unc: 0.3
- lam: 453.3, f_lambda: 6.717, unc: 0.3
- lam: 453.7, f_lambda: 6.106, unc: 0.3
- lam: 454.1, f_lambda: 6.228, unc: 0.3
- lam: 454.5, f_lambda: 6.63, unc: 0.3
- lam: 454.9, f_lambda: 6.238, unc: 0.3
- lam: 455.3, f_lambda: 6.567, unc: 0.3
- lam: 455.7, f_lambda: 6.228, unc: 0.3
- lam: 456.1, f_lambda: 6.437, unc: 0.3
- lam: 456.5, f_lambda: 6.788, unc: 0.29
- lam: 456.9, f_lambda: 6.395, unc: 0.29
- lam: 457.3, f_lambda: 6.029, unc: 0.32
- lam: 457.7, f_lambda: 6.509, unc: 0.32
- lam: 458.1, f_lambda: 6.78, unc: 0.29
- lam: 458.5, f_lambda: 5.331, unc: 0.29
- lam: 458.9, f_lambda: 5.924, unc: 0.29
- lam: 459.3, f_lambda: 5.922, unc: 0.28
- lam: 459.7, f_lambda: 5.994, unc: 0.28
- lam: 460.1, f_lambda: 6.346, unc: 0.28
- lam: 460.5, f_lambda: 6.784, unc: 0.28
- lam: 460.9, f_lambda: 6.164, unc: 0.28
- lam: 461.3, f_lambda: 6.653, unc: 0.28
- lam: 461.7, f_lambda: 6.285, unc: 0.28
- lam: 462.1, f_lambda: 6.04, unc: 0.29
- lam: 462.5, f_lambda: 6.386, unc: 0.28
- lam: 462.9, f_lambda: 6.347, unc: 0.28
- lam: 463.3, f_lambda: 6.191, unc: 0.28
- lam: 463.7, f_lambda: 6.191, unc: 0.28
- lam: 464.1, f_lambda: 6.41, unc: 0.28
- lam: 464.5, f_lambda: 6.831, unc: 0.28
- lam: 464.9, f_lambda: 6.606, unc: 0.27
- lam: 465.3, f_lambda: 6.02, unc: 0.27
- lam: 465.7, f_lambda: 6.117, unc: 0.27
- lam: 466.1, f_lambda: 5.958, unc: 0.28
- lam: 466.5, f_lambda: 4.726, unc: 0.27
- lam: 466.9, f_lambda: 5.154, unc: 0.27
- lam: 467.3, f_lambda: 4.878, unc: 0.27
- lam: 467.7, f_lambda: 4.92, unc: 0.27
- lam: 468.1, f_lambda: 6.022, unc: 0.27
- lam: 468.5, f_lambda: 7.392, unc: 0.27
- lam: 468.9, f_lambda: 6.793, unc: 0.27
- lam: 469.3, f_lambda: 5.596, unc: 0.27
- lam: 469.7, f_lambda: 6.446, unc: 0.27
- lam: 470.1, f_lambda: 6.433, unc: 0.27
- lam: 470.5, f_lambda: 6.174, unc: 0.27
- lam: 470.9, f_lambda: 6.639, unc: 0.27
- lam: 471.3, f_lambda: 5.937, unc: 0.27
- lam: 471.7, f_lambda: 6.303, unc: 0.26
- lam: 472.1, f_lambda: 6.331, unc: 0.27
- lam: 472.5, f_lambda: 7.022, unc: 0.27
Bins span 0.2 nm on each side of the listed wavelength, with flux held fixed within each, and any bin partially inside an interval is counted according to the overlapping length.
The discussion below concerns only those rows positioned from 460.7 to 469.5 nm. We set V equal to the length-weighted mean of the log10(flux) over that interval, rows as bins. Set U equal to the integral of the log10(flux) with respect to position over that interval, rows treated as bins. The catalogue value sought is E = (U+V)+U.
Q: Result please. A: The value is 14.5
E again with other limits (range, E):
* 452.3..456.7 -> 7.9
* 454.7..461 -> 10.8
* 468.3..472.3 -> 7.2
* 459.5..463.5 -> 7.2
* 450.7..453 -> 4.5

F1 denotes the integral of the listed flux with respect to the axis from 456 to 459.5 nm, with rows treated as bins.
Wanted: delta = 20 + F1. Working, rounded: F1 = 21.8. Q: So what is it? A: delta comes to 41.8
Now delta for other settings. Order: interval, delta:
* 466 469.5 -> 40.0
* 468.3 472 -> 43.7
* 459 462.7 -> 43.2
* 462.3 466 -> 43.4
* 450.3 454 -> 43.6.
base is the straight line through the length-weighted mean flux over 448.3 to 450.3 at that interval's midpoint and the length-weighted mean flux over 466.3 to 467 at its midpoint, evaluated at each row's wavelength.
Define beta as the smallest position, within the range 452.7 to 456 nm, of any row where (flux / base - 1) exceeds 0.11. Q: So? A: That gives 455.3 nm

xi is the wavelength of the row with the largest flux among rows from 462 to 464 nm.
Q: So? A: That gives 462.5 nm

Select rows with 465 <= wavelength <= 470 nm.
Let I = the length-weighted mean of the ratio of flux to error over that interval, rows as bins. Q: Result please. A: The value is 21.7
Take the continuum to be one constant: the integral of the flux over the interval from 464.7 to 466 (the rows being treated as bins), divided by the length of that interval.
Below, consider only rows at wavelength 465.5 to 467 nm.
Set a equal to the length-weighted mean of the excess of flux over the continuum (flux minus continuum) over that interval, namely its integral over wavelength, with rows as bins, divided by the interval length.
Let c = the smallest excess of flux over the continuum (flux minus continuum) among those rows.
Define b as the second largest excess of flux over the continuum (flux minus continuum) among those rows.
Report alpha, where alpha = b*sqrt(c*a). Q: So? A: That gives -0.28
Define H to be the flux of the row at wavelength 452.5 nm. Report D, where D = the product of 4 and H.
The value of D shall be 24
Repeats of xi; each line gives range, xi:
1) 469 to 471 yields 470.9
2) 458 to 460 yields 458.1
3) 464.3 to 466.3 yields 464.5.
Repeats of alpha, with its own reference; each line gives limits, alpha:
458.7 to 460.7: 0.01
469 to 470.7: 0.03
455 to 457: 0.01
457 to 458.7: 0.06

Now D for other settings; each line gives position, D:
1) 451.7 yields 27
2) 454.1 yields 25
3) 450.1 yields 28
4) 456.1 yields 26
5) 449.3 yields 26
